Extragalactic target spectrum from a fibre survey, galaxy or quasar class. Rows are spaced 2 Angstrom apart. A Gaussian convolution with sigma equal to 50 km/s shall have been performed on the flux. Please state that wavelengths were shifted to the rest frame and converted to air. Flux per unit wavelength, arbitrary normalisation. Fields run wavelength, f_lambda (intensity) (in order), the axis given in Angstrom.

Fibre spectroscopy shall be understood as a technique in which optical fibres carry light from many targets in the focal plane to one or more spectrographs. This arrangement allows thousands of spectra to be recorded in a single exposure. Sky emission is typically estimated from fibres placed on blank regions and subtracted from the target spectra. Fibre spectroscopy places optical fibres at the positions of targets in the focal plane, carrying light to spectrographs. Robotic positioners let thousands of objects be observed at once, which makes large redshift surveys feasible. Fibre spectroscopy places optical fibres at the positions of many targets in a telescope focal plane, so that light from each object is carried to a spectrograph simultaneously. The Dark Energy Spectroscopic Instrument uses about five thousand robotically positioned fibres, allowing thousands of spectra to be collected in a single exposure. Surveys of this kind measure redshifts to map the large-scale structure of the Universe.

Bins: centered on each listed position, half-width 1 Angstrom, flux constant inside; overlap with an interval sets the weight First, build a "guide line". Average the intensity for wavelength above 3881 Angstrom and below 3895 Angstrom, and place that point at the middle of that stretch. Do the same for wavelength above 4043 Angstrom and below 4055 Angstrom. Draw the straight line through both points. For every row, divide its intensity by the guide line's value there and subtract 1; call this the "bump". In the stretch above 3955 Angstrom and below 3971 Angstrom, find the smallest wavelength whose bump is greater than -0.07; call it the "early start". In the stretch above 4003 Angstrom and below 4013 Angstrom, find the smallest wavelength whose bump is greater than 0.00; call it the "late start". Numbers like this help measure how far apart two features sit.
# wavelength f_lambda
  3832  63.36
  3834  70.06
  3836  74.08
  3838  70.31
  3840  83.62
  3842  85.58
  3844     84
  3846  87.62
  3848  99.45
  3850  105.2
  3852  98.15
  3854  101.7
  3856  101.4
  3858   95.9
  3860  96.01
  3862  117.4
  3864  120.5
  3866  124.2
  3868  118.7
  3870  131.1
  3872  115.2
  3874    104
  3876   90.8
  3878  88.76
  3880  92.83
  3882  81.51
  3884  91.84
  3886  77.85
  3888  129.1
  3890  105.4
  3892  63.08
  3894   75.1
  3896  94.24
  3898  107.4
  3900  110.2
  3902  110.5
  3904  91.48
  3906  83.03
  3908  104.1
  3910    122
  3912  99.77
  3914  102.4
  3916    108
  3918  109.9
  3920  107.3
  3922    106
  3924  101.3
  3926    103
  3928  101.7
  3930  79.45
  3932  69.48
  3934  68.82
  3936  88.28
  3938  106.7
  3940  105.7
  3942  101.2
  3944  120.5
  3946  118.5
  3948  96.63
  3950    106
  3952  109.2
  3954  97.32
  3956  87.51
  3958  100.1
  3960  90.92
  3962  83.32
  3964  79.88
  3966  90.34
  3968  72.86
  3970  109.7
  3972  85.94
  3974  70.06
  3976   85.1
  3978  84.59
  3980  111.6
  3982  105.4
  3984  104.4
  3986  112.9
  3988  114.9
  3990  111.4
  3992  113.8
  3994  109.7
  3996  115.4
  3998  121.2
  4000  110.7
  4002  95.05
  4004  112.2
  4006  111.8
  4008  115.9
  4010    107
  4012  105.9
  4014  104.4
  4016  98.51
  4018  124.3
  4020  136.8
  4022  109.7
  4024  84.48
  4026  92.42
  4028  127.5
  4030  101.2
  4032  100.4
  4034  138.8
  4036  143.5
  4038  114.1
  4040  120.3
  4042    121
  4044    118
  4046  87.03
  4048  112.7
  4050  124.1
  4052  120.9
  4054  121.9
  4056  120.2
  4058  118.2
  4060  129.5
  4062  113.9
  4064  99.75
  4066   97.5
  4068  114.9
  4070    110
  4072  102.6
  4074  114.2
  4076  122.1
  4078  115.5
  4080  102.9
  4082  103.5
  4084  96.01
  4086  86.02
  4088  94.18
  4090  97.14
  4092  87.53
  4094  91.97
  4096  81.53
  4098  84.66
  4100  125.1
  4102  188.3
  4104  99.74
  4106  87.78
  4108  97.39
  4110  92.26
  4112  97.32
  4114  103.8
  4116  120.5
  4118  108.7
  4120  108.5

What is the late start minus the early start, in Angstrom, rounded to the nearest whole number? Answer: 46 Angstrom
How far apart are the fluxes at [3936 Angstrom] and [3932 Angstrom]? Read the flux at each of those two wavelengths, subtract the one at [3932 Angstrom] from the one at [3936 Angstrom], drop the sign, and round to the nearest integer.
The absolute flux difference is 19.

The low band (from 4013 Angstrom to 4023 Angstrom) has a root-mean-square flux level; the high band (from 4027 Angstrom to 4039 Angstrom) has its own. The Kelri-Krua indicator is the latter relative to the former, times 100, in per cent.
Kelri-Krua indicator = 106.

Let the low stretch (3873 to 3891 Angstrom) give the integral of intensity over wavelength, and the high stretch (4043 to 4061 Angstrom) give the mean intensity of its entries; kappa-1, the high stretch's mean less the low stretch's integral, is -1607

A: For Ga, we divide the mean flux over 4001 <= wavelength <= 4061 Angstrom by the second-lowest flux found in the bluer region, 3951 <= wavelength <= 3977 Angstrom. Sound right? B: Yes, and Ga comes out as 1.6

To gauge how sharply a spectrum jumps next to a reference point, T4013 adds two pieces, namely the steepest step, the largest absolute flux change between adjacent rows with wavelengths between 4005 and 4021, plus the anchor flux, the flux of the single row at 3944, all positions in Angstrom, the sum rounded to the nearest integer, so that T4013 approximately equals 146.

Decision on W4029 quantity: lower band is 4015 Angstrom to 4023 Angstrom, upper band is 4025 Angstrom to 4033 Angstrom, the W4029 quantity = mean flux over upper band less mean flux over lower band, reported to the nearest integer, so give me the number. -12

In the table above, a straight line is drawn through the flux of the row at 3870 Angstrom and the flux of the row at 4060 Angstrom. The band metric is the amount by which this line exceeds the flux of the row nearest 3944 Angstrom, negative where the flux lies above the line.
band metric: 10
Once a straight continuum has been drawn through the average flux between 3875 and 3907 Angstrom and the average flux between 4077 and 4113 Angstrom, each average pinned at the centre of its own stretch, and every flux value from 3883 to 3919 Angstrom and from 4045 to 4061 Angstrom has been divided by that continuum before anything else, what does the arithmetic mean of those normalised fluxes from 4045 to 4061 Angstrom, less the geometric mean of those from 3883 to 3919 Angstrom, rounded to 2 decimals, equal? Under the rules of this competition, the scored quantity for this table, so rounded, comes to 0.13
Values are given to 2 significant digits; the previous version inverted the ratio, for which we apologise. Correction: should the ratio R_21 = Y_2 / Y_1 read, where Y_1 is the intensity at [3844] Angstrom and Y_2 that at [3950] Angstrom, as 1.3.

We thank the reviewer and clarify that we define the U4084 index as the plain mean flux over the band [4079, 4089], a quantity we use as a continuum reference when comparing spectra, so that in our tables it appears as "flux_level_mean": 97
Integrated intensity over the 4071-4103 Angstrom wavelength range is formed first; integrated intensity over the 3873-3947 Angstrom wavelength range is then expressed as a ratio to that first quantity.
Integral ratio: 2.1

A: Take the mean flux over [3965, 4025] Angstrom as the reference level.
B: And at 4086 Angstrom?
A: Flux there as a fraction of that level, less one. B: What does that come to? -0.18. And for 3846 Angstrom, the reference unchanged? -0.16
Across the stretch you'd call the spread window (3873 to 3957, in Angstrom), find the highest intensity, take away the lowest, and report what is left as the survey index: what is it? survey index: 66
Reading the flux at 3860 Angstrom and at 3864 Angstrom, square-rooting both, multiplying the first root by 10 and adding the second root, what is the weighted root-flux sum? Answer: 109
